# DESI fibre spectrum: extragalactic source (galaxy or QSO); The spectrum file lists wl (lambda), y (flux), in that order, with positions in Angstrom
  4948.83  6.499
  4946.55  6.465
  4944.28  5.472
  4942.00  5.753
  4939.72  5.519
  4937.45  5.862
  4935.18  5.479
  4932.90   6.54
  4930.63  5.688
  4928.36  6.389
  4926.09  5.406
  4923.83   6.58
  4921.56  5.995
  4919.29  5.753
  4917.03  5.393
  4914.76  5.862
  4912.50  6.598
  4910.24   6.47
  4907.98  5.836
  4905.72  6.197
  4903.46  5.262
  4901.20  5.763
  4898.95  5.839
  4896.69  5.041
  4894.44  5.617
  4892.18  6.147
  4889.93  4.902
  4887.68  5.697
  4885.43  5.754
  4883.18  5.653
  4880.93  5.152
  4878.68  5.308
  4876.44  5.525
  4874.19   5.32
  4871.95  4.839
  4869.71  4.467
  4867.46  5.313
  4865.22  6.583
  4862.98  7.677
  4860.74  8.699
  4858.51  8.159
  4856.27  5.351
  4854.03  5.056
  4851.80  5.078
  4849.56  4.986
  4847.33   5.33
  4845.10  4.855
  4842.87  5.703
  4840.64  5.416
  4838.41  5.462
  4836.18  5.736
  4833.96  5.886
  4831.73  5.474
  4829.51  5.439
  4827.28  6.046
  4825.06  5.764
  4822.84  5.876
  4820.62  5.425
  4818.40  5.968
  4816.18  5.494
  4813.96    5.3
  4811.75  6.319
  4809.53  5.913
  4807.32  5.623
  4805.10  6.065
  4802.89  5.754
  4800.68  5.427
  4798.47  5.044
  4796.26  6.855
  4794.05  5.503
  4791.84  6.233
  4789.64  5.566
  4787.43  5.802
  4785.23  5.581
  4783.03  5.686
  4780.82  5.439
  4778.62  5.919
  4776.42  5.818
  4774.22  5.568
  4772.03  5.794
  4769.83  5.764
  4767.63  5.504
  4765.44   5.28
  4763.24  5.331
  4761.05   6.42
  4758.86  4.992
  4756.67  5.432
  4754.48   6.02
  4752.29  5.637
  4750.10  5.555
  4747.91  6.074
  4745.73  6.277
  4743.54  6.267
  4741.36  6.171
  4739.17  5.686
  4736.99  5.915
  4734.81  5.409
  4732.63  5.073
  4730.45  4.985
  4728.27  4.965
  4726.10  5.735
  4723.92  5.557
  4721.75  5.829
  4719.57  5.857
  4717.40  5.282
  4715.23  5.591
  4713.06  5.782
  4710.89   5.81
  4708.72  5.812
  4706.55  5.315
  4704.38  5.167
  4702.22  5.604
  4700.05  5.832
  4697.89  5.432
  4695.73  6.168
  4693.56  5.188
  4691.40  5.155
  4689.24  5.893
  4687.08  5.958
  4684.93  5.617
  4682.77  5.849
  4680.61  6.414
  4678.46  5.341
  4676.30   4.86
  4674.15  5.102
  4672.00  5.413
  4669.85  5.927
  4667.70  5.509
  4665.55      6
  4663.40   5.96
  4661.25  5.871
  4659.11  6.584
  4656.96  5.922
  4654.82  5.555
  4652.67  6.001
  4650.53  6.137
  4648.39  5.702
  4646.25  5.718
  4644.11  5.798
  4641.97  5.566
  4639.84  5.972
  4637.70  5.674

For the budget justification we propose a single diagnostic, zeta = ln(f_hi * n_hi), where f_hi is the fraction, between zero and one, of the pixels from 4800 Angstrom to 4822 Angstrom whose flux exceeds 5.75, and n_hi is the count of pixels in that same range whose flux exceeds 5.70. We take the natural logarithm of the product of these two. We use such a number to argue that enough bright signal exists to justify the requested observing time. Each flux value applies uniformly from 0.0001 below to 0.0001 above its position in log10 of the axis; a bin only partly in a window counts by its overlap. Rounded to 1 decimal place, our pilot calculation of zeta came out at 0.9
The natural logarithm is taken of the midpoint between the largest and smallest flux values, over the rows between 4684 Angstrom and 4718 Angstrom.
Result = 1.73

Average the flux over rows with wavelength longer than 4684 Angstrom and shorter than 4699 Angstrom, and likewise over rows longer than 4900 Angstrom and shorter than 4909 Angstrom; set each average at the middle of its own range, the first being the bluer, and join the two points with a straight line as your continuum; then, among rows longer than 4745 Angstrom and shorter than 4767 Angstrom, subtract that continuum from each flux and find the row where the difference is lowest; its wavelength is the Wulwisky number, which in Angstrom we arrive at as 4758.86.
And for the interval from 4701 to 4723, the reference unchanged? 4704.38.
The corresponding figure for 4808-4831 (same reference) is 4813.96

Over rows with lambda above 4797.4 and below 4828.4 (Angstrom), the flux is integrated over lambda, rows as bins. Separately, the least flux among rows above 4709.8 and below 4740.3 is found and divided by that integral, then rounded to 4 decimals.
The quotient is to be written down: 0.0280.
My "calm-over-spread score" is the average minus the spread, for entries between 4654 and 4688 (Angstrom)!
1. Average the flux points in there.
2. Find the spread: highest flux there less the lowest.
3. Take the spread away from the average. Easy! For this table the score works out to 4.0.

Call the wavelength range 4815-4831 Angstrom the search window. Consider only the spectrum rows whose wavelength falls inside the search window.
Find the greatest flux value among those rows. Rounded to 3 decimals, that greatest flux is 6.046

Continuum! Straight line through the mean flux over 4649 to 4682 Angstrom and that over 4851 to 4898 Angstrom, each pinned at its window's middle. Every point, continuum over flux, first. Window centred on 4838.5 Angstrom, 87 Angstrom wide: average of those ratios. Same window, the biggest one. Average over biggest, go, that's 0.793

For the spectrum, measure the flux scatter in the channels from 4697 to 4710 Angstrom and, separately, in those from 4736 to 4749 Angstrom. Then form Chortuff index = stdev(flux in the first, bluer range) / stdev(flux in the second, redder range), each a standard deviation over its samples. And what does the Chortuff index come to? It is 1.18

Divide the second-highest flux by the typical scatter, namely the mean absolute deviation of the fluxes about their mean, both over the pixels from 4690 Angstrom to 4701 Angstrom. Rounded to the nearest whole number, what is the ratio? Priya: 16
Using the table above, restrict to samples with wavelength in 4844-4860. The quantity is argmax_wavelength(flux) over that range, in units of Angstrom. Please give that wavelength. 4858.51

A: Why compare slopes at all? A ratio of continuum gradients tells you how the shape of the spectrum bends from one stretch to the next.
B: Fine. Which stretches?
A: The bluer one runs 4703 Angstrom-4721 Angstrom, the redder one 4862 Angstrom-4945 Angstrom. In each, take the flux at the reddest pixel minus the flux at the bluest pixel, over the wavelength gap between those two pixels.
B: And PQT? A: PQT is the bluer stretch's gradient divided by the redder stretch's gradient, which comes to -1.7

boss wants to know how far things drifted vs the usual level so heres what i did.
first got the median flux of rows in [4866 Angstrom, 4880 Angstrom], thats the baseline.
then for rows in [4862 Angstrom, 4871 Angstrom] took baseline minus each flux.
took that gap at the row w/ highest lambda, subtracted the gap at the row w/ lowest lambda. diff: 3.2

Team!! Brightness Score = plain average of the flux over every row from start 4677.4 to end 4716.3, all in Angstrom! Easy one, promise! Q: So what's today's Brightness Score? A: 5.66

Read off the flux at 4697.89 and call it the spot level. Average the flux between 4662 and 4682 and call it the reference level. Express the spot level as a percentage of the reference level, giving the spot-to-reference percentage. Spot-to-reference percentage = 97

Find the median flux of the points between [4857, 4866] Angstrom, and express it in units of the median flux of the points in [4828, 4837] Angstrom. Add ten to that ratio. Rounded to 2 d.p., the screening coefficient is 11.41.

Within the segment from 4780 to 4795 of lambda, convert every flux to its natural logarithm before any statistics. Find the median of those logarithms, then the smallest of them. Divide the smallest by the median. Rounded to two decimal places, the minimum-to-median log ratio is 0.99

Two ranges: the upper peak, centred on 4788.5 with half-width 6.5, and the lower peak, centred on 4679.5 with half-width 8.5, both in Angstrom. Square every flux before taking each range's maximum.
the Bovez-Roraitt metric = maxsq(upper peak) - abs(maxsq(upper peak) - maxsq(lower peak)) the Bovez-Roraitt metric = 36.6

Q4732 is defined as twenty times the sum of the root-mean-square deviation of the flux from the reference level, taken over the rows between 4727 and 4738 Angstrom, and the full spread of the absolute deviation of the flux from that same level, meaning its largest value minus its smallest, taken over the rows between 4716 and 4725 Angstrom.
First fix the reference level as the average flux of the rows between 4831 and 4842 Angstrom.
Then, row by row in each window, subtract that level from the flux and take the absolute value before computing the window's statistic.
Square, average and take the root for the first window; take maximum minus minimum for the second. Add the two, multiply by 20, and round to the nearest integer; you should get 15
